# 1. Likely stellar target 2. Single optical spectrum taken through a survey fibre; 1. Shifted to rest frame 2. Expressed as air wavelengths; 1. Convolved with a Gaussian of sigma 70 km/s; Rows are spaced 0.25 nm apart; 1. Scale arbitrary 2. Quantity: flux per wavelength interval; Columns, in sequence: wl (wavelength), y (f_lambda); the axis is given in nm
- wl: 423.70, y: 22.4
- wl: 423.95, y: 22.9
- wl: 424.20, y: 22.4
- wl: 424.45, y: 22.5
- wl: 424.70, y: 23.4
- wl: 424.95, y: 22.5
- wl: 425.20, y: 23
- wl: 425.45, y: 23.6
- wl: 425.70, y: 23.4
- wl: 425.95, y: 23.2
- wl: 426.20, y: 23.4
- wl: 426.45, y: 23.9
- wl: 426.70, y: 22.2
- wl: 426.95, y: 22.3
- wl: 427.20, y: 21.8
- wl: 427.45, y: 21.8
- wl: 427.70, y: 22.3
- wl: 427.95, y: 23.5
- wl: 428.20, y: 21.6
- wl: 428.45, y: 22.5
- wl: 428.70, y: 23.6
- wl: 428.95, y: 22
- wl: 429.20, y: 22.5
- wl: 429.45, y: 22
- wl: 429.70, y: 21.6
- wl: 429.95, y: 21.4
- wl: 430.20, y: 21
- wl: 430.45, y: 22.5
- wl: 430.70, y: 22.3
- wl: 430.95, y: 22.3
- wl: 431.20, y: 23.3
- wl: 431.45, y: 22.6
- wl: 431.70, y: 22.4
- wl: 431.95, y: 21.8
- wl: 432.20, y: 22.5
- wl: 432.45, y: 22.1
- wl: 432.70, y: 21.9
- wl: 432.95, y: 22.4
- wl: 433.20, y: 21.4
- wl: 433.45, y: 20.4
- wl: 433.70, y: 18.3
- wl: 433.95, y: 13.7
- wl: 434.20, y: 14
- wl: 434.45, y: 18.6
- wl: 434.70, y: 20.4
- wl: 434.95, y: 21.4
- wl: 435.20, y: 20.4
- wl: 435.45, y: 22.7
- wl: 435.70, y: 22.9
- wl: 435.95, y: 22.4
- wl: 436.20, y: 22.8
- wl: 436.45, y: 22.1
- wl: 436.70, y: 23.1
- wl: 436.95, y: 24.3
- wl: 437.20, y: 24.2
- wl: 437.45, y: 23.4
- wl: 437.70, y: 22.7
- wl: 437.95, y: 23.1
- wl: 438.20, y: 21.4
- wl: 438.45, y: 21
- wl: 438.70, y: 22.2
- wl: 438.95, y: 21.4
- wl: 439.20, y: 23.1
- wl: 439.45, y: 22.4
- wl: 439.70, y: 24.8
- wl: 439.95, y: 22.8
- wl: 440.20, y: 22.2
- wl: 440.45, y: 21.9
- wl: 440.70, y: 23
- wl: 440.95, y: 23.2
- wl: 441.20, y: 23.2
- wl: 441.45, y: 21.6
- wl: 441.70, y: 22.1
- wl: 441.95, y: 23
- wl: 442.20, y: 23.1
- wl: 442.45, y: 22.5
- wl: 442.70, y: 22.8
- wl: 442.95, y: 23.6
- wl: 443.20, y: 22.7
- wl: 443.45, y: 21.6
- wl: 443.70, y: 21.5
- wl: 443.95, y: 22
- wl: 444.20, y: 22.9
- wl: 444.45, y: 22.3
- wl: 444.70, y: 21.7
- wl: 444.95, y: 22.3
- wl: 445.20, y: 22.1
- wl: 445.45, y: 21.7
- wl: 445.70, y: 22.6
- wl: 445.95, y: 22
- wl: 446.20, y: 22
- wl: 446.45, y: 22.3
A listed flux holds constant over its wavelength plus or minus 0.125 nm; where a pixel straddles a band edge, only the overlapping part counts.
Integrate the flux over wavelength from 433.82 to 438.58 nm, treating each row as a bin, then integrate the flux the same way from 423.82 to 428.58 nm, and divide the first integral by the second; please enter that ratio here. 0.94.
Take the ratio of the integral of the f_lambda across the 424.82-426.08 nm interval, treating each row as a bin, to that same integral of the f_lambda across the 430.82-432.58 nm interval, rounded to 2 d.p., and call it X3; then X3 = 0.74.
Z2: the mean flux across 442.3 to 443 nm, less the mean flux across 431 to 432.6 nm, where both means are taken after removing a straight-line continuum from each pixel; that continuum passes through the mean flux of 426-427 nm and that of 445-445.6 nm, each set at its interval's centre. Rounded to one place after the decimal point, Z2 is 1.1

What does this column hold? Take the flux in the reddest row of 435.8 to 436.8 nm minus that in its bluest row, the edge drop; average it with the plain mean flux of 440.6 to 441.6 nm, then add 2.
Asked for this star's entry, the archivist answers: 13.7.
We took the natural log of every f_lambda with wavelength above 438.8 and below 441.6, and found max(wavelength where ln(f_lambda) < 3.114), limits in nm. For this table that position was 441.45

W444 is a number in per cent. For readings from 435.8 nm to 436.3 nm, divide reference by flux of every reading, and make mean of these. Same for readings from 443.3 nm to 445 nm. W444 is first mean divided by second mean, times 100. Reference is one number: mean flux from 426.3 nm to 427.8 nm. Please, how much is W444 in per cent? 97.5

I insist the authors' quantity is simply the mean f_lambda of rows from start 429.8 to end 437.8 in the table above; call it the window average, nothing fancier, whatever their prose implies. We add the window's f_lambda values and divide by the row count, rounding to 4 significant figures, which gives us 21.49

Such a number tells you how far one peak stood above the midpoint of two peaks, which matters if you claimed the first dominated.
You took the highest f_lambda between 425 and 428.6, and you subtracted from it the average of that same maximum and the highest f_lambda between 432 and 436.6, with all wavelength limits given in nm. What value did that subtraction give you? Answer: 0.5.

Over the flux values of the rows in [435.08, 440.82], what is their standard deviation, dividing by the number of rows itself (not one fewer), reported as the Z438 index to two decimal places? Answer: 1.01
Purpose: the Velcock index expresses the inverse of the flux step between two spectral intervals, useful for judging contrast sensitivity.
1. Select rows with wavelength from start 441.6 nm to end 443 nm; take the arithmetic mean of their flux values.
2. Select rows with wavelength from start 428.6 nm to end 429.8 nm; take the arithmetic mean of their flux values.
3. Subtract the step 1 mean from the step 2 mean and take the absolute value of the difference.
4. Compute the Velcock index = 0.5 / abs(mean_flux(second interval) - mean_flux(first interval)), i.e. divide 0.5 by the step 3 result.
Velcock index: 1.0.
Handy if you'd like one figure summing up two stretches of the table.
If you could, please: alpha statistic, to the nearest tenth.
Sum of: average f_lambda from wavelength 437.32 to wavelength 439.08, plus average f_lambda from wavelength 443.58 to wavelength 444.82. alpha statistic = 44.3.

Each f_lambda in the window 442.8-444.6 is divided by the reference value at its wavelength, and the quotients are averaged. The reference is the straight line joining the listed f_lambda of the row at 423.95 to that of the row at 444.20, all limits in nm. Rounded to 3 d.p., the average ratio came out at 0.977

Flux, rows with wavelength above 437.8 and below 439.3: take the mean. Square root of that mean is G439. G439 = 4.69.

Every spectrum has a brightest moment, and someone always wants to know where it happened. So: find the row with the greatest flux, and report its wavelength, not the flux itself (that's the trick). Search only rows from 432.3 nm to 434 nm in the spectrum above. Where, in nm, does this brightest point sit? 432.95 nm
